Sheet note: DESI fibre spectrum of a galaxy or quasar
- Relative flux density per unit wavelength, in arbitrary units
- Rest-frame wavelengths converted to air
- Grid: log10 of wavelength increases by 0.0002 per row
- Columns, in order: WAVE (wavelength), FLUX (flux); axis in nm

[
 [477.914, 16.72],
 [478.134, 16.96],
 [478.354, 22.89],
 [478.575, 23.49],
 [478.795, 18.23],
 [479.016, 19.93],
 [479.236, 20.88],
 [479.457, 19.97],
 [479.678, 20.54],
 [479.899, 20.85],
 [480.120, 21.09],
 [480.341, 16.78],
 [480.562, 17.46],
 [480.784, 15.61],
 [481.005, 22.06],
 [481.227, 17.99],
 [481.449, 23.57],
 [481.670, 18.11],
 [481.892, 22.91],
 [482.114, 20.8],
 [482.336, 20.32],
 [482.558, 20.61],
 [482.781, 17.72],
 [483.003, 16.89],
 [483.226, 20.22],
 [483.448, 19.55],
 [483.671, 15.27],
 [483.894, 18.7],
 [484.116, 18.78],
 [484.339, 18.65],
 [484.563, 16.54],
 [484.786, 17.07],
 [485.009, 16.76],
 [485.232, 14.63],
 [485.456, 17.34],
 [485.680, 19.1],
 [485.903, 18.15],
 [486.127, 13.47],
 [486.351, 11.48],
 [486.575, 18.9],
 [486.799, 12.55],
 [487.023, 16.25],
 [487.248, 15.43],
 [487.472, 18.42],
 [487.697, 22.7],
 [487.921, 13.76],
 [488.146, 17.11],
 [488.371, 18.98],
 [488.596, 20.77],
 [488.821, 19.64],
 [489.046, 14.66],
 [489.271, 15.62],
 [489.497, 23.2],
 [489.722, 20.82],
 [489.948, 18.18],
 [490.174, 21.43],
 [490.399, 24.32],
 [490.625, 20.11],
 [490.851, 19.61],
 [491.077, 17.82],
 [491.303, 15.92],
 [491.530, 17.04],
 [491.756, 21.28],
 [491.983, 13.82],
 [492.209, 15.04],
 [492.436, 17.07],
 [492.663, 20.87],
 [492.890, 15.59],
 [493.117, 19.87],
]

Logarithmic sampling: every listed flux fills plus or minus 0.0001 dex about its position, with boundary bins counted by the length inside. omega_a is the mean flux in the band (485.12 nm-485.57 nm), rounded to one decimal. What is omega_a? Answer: 16.0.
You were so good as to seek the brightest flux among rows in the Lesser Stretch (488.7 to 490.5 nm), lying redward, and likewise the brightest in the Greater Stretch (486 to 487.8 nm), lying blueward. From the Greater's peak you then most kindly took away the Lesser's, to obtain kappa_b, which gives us -1.6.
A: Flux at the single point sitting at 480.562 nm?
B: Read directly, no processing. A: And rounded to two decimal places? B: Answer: 17.46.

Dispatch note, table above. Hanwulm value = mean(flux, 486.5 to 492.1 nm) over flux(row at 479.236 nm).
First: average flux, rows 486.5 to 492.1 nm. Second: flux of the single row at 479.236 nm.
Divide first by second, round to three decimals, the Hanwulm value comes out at 0.878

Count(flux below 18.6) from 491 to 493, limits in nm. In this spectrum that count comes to 7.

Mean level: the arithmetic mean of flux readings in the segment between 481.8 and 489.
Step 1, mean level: 17.8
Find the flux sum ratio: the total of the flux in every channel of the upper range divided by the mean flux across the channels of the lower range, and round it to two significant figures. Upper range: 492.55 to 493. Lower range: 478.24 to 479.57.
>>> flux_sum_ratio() 1.7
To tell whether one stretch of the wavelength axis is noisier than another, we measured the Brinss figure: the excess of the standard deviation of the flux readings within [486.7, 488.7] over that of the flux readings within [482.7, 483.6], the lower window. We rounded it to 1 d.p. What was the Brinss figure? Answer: 1.7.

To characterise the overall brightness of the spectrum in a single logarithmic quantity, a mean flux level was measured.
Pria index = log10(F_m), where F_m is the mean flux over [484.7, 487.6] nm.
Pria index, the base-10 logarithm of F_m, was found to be 1.21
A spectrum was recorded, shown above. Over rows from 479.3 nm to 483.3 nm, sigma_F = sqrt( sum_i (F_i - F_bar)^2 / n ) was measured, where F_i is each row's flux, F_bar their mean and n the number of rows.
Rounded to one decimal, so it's 2.2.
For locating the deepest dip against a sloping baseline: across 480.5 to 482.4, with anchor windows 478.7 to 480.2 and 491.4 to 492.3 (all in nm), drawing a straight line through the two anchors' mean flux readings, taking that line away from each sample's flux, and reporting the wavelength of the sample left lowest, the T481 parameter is 480.784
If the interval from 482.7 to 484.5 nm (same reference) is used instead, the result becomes 483.671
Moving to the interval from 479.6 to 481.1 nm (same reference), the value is 480.784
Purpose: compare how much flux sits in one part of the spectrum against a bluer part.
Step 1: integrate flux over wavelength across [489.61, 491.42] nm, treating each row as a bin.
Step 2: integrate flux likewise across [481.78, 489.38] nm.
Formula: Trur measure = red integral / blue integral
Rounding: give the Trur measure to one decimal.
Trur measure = 0.3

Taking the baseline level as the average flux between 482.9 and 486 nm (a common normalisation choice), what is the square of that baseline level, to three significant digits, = 313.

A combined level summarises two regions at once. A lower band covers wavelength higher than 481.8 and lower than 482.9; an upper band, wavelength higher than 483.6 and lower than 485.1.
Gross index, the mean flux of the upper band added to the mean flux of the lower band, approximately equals 37.9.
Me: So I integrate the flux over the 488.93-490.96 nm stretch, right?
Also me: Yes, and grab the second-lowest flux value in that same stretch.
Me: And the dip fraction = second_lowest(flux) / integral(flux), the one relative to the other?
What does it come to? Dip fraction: 0.389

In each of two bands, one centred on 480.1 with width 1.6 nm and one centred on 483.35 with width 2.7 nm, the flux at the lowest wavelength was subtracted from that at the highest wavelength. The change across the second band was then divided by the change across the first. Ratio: 1.0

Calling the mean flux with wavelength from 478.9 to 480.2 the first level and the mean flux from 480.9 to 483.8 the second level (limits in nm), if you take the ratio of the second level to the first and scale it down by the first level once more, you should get 0.047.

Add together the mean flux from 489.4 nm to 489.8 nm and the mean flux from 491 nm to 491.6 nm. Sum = 38.9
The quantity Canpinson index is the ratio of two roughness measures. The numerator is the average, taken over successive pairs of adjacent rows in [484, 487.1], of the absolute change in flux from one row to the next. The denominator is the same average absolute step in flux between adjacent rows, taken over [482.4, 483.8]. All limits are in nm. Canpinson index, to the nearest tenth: 1.1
